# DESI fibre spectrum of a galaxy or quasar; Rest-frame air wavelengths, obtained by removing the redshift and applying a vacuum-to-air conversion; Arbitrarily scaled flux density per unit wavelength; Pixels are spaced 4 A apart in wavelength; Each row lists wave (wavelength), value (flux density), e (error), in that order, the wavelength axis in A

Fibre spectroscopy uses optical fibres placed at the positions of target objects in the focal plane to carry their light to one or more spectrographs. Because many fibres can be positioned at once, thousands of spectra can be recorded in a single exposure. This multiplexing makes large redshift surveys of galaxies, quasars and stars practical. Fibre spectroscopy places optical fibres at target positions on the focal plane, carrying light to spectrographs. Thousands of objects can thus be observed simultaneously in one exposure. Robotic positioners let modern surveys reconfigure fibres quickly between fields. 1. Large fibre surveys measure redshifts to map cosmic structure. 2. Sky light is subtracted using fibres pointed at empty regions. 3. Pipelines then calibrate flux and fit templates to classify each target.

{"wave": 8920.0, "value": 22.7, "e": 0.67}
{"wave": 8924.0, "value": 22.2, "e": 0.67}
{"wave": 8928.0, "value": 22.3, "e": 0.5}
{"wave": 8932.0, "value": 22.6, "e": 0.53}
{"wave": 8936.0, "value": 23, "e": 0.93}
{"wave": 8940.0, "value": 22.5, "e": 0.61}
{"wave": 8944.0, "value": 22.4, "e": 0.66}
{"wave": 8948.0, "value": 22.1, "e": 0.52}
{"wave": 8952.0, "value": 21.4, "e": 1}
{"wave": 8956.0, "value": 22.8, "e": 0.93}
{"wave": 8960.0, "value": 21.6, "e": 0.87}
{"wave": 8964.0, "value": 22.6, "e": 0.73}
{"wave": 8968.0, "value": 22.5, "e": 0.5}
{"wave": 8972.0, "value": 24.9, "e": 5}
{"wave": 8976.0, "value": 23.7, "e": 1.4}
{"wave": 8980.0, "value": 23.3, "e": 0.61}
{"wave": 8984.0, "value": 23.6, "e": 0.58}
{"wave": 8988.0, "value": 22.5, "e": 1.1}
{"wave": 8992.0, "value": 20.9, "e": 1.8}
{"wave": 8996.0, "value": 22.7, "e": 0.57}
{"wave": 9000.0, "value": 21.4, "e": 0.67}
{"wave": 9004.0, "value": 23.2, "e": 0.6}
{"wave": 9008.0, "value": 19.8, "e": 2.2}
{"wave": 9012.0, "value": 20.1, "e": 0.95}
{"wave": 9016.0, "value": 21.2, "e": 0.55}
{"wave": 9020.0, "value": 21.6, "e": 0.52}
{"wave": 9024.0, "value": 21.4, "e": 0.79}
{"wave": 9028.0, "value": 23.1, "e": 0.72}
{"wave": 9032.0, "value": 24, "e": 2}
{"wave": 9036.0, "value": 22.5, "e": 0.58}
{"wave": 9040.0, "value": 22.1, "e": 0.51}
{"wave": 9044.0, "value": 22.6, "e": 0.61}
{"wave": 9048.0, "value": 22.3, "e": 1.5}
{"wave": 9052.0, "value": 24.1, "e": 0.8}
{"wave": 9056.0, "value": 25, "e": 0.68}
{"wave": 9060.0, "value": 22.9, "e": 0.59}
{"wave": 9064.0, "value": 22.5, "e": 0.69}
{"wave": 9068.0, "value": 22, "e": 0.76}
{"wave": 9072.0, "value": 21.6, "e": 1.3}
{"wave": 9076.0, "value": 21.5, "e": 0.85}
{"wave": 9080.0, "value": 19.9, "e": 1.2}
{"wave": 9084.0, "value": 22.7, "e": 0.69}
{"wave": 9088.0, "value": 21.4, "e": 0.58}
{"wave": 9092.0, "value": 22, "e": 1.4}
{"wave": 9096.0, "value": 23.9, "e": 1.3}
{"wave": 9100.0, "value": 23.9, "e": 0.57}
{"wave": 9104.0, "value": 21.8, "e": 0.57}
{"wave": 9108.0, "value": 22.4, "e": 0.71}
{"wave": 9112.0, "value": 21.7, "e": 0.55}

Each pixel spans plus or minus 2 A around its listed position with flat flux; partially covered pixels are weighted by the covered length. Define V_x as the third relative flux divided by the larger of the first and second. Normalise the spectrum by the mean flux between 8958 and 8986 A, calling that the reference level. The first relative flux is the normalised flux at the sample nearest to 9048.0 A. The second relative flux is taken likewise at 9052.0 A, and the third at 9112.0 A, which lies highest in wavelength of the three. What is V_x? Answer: 0.90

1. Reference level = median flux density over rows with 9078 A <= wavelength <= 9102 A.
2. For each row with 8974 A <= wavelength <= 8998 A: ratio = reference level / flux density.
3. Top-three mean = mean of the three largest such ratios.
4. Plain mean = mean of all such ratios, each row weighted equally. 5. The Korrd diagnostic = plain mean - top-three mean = -0.033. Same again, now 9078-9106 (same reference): -0.055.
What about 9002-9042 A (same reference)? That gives -0.074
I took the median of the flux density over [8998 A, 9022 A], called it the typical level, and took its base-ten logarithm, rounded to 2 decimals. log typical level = 1.33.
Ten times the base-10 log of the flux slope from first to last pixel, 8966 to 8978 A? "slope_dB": -8.2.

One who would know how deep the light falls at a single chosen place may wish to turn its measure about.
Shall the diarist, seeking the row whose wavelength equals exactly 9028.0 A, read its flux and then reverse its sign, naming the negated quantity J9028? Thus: -23.1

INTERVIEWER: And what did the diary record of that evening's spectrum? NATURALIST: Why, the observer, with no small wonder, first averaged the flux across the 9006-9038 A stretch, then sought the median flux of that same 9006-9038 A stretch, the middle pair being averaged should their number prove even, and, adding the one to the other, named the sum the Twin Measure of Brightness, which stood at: 43.2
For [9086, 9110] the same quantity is 44.8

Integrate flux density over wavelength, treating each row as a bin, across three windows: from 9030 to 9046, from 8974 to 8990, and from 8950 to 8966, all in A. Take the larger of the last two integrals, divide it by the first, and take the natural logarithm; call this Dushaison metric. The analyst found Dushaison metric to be 0.021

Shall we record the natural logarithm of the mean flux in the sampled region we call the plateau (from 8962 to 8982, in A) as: 3.15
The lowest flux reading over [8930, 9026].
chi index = 19.8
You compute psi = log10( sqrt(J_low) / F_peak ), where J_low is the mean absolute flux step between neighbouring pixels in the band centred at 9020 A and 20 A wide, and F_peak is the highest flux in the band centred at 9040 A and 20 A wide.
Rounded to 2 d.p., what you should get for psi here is -1.42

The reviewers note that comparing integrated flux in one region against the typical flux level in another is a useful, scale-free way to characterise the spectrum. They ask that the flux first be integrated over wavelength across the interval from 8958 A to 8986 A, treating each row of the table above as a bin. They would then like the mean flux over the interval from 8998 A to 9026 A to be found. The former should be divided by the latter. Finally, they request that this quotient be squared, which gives 933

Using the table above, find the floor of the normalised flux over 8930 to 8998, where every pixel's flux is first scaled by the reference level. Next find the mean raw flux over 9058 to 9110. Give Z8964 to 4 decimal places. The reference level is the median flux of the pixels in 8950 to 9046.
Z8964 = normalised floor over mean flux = 0.0419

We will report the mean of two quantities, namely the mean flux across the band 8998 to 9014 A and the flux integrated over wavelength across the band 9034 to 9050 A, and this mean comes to 190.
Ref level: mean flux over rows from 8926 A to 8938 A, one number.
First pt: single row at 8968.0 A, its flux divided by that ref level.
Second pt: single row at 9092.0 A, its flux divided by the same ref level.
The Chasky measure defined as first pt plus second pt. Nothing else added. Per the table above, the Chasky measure 1.97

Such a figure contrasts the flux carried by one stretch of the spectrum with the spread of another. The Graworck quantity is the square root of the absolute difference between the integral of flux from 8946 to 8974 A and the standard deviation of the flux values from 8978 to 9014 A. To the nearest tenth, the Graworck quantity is 25.1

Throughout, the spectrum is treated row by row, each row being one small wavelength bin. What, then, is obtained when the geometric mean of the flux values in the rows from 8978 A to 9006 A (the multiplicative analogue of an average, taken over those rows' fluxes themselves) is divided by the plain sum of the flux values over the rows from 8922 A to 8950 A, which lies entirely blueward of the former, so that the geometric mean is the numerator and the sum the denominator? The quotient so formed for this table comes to 0.143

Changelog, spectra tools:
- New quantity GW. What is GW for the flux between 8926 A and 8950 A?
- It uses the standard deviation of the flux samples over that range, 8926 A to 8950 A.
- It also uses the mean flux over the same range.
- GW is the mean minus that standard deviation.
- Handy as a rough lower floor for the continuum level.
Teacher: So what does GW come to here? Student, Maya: 22.2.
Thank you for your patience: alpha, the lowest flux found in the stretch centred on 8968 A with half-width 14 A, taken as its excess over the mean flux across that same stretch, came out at -1.5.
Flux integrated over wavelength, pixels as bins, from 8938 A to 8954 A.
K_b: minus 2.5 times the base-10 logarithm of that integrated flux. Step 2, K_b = -6.37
